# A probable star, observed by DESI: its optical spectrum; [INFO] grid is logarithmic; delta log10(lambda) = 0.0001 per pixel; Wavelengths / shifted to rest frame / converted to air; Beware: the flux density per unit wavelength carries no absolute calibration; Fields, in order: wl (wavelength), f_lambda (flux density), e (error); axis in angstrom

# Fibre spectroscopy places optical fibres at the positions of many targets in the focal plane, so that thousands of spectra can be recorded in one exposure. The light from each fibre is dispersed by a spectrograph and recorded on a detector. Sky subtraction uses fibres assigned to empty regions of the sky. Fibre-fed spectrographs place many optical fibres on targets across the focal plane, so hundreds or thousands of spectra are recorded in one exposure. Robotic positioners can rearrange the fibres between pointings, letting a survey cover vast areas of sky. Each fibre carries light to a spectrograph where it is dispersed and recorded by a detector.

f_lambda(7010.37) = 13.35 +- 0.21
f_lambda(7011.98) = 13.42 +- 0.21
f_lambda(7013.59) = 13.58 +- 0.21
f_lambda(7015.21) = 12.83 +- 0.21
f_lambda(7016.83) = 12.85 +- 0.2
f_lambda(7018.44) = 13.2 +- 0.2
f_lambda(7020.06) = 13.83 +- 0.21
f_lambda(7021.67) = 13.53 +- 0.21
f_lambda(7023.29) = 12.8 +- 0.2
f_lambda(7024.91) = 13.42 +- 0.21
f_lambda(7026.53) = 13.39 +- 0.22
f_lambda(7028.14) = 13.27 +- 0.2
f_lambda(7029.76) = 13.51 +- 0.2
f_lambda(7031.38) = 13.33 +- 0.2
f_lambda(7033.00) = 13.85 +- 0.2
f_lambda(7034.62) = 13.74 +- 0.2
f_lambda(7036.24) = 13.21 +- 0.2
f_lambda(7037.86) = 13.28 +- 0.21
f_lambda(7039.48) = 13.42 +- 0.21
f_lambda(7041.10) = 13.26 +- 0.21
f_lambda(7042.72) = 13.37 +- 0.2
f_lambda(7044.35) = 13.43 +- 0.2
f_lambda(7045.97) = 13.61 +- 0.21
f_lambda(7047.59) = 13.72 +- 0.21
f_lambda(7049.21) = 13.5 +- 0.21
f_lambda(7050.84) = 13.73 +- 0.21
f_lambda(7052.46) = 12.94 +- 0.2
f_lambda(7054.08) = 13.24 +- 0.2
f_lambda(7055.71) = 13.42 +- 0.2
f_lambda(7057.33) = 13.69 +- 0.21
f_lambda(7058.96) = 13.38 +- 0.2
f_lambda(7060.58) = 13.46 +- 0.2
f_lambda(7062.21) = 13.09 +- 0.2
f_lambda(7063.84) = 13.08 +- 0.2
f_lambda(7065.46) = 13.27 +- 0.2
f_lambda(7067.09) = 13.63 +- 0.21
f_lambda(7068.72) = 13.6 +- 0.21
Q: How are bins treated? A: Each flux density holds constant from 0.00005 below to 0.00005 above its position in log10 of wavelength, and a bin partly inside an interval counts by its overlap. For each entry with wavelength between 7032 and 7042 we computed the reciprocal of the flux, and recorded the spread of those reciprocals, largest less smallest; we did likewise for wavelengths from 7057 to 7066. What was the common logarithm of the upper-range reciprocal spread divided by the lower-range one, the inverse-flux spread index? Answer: -0.01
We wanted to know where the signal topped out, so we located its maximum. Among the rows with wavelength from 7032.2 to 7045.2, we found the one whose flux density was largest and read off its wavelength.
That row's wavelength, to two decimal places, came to 7033.00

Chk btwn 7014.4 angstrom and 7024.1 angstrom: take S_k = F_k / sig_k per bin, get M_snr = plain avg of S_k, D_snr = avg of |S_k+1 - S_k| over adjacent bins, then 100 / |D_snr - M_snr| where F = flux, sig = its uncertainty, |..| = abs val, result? 1.59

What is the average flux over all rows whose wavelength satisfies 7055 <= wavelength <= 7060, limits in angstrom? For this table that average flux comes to 13.5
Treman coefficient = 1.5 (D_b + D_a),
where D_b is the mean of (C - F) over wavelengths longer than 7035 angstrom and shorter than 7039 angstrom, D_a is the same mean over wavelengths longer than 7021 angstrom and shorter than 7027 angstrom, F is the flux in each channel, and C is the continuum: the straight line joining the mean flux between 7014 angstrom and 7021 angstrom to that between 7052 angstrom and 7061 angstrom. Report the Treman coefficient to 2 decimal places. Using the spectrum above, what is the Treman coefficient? -0.09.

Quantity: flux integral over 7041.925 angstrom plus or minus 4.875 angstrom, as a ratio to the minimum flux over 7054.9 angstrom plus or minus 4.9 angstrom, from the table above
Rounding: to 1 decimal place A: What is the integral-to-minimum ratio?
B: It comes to 10.1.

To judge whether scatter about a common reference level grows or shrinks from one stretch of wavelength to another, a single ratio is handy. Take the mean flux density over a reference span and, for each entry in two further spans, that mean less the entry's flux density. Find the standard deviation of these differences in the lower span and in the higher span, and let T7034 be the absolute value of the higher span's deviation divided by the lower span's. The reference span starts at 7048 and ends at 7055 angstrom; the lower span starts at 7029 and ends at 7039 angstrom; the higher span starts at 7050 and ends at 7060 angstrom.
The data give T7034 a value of 1.1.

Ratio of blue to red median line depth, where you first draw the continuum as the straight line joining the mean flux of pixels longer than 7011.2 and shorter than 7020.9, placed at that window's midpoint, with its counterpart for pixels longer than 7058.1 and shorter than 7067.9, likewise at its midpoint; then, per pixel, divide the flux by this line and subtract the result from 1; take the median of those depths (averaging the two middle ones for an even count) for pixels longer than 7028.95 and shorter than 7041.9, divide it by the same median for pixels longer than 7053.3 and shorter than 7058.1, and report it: 0.7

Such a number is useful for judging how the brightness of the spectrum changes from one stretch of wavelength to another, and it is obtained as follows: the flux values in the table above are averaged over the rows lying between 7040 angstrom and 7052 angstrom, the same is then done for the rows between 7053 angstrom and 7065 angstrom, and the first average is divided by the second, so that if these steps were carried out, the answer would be 1.01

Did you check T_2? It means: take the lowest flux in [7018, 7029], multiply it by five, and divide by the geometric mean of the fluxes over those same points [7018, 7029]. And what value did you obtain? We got 4.80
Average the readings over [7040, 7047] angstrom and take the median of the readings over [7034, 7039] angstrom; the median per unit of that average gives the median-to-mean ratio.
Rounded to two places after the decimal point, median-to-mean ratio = 0.99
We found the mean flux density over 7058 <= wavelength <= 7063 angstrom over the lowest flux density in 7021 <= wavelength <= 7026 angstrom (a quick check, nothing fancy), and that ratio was 1.040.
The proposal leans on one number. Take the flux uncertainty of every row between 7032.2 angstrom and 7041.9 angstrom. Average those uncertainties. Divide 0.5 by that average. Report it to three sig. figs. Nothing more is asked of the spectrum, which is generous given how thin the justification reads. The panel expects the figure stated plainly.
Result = 2.44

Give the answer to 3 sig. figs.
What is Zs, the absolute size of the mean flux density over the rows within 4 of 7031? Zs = 13.5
